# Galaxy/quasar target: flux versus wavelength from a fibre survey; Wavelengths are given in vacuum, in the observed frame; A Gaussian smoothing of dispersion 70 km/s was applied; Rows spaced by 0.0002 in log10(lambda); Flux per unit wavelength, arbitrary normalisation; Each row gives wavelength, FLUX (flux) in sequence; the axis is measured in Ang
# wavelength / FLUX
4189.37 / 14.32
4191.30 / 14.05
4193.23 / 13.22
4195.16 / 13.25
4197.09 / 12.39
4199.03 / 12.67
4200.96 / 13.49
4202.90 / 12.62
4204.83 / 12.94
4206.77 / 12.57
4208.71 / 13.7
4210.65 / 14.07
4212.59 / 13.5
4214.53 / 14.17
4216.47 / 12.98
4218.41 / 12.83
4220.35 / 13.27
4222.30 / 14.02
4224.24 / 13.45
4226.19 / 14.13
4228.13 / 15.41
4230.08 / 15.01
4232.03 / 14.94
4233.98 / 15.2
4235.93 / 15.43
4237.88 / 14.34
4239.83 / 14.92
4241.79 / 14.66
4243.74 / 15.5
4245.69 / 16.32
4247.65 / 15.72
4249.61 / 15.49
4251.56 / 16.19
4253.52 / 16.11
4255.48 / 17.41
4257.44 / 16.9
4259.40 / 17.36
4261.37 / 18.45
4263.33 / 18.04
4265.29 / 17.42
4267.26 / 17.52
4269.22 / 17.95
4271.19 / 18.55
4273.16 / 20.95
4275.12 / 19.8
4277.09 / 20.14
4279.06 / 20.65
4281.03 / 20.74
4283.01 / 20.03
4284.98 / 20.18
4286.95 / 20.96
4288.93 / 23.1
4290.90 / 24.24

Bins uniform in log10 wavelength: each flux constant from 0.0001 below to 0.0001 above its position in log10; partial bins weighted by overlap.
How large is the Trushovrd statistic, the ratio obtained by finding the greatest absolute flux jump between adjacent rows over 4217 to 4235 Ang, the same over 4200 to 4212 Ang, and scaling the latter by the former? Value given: 0.88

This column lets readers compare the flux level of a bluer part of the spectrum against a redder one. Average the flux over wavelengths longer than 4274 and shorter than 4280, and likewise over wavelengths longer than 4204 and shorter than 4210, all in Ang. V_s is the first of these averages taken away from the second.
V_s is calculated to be -7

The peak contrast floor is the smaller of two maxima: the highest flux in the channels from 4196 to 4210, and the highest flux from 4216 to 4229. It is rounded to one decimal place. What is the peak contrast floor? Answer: 13.7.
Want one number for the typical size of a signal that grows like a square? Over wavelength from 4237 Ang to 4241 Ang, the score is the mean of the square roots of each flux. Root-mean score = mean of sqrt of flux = 3.8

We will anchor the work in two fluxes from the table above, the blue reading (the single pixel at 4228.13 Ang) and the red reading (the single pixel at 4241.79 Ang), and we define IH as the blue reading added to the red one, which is 30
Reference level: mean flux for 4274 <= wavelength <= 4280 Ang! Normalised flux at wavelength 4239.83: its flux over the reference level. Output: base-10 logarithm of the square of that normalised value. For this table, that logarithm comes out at -0.26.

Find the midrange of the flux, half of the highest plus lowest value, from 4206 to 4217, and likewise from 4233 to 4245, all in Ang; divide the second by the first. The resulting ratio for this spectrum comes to 1.12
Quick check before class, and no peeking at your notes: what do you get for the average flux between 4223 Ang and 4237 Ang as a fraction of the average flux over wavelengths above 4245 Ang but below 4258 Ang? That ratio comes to 0.91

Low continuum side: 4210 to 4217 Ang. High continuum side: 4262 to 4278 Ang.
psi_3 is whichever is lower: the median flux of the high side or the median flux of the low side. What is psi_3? 13.8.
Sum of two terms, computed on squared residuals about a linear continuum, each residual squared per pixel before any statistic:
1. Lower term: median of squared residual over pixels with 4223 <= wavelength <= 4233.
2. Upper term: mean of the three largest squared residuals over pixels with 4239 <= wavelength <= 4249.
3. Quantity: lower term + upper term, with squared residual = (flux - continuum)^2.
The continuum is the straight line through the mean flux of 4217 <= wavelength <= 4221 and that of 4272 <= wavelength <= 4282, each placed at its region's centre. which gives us 1.1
